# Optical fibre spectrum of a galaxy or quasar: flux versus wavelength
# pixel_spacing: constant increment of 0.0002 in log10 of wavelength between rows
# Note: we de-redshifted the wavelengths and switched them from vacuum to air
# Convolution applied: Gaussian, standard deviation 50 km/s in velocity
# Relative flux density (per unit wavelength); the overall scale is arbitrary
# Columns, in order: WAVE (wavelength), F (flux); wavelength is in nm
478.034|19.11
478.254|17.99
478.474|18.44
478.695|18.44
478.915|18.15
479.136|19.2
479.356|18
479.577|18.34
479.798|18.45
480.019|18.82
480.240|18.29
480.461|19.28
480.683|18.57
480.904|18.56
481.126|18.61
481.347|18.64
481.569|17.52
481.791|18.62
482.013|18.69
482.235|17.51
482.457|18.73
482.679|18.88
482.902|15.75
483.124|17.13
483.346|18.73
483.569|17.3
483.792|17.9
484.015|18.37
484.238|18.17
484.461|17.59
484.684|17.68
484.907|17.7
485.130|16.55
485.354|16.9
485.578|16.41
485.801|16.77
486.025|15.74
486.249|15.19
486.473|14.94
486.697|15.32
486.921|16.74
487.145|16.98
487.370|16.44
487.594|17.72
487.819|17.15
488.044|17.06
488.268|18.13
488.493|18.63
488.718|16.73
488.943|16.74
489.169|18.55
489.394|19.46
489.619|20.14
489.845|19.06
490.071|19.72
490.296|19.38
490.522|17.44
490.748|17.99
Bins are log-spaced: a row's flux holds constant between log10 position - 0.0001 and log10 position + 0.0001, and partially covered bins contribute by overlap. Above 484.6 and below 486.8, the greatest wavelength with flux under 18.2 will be 486.697 nm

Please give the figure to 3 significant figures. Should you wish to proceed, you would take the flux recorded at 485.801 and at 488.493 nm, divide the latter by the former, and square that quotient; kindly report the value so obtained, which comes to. 1.23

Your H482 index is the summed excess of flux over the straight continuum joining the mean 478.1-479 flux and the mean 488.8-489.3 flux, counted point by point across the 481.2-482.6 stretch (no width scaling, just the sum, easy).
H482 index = 1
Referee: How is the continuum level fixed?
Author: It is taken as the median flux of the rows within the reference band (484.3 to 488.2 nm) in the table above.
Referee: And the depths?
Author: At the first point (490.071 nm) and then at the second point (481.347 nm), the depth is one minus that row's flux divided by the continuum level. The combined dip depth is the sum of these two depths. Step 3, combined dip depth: -0.29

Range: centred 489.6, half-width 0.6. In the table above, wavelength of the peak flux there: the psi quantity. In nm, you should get 489.619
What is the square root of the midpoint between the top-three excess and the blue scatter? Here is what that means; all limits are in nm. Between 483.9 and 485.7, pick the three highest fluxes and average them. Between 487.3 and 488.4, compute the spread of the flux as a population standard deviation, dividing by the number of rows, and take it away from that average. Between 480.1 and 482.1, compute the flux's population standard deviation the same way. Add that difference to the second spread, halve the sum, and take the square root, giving 2.99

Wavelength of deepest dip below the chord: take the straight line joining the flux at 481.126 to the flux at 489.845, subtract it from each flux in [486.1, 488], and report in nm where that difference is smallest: 486.473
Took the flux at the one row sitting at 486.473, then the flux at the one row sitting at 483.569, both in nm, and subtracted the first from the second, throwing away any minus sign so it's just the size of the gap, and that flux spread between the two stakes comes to 2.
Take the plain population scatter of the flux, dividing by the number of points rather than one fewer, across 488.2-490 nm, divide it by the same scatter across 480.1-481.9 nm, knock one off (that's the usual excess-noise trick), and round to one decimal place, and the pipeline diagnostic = 1.5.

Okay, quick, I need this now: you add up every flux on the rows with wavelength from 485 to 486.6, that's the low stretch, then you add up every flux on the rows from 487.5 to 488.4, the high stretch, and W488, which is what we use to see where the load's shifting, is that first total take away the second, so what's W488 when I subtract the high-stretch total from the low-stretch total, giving 42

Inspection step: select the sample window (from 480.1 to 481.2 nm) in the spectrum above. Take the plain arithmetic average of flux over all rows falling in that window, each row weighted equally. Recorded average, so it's 18.7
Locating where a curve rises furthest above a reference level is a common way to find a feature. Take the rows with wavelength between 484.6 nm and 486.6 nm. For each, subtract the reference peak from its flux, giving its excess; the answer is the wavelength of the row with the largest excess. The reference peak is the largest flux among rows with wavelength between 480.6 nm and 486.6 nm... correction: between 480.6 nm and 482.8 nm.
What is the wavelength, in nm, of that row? 484.907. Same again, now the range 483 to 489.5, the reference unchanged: 489.394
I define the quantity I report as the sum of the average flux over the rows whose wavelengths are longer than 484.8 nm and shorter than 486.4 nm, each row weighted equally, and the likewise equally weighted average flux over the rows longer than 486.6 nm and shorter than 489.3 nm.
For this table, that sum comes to 33.6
